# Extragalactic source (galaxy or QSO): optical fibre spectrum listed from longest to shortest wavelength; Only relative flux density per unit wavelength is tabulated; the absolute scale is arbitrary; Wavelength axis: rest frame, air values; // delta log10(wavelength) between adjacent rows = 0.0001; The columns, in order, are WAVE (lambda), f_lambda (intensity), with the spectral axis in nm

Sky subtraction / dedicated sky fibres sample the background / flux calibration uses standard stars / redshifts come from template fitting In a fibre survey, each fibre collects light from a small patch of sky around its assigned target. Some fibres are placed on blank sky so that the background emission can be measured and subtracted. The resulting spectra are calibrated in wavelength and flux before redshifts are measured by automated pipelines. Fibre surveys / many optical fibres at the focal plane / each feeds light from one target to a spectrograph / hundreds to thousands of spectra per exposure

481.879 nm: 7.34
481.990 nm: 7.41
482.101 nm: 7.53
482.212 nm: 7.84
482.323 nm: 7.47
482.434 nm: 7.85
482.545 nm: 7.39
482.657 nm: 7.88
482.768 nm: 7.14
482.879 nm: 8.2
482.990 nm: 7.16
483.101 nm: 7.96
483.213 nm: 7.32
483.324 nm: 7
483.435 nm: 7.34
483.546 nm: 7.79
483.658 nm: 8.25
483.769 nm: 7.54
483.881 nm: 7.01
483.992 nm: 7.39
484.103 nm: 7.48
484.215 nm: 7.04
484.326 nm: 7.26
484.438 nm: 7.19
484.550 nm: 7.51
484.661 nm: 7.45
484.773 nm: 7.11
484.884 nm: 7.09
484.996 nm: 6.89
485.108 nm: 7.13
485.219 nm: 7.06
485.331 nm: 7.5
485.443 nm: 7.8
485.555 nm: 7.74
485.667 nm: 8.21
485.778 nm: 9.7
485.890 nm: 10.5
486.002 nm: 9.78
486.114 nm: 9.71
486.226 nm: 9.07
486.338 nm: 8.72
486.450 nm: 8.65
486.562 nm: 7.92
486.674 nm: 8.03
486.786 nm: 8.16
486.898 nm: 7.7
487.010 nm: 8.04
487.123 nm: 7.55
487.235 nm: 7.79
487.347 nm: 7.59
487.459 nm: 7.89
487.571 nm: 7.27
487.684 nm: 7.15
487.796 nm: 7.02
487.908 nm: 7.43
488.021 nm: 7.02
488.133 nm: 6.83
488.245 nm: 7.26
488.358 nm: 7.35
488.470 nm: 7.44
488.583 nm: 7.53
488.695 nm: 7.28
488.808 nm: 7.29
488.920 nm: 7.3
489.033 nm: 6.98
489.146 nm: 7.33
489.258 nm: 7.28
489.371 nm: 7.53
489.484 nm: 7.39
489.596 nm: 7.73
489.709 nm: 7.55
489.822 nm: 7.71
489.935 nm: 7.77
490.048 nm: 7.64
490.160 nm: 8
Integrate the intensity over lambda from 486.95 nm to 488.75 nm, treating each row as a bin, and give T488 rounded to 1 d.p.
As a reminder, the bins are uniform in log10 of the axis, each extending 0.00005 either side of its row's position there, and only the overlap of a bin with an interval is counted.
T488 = 13.3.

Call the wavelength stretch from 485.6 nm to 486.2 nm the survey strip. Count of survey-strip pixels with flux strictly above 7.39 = 5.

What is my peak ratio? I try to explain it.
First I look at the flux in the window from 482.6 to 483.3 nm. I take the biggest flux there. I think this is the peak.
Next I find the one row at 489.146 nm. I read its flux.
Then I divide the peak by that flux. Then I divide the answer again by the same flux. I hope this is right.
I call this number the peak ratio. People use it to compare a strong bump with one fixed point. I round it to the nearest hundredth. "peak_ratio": 0.15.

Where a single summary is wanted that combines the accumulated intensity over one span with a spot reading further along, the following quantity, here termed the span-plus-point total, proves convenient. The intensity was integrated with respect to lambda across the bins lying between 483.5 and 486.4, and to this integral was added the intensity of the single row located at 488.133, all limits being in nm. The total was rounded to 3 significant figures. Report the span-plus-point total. 29.8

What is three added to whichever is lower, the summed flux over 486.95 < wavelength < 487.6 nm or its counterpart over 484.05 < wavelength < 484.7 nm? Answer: 46.9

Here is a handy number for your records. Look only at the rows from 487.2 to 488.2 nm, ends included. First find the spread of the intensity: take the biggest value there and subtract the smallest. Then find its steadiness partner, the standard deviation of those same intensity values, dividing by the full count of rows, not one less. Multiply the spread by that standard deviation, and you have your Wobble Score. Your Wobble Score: 0.37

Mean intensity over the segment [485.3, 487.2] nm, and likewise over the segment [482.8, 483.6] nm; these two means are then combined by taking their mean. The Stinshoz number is 8.03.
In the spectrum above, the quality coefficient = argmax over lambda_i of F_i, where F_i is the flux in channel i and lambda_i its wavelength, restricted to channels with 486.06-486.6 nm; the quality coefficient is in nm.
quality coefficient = 486.114 nm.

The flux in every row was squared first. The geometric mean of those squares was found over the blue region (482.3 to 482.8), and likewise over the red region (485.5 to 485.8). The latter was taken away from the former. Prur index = -16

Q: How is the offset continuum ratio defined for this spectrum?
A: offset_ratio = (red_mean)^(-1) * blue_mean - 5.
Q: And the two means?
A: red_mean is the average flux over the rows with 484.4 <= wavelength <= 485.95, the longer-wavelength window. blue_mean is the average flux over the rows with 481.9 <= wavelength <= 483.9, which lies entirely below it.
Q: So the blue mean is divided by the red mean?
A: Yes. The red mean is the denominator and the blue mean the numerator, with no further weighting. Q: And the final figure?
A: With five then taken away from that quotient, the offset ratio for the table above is -4.03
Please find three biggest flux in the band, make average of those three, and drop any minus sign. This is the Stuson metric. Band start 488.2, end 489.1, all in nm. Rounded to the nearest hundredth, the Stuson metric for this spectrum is 7.44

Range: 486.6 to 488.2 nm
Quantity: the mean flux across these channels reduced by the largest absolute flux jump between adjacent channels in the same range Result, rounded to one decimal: 6.9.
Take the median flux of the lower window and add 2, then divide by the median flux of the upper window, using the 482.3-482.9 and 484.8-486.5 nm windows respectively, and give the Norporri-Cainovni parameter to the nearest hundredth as 1.18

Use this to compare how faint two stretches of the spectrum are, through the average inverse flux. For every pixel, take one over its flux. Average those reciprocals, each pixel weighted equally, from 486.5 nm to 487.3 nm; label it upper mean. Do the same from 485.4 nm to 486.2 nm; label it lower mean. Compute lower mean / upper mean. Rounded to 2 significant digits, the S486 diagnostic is 0.88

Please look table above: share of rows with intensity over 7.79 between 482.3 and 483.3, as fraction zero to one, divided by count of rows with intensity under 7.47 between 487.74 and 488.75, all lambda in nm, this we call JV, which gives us 0.056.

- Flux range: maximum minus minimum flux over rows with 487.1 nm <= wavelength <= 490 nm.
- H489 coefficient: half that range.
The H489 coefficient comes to 0.53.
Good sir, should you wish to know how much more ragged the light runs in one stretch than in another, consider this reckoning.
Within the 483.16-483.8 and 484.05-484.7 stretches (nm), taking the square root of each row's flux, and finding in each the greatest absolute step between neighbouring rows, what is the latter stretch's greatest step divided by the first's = 0.65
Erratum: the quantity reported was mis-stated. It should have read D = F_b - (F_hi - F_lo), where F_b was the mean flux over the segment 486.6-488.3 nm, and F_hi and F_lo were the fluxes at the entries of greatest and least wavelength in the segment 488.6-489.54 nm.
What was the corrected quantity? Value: 7.41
